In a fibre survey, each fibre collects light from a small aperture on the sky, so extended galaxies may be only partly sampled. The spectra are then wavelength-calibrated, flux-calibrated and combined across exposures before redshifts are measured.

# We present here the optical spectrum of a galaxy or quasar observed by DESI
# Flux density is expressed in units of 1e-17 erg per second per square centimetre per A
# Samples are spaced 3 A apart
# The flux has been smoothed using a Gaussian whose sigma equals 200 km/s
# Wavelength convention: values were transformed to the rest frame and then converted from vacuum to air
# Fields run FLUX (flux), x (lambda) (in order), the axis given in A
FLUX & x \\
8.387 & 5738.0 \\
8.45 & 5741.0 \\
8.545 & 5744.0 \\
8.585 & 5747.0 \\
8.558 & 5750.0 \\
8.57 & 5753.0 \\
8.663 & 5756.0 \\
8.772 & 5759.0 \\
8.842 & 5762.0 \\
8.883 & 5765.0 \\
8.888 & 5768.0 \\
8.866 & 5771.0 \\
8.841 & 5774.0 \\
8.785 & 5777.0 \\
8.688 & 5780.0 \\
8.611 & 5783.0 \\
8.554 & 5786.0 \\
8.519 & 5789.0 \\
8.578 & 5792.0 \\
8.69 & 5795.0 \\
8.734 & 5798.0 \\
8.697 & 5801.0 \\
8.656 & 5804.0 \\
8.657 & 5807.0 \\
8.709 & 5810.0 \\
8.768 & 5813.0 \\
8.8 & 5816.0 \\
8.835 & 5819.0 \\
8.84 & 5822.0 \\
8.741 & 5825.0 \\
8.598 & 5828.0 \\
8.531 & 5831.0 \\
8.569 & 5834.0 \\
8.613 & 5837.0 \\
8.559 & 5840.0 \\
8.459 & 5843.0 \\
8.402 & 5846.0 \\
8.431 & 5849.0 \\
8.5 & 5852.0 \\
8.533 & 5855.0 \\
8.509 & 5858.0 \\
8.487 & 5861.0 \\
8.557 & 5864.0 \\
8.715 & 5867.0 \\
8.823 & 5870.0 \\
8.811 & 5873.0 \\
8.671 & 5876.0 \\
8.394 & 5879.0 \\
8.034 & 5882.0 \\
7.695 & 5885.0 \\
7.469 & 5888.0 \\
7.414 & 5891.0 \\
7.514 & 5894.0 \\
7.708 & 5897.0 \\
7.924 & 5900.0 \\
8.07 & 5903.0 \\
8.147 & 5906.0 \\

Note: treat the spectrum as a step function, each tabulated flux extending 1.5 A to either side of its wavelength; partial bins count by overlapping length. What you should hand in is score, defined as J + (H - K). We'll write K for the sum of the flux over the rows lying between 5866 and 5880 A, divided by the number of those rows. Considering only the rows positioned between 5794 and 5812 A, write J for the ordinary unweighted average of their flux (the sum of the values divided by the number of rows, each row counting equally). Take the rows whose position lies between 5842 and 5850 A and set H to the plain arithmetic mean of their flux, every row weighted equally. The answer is 8.4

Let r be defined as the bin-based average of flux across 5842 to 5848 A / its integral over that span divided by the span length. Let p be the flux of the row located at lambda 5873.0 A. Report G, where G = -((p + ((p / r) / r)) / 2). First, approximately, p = 8.811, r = 8.4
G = -4.47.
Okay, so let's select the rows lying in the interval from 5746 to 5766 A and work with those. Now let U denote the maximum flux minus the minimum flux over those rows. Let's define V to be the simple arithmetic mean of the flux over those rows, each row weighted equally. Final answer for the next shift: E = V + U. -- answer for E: 9.02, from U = 0.3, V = 8.70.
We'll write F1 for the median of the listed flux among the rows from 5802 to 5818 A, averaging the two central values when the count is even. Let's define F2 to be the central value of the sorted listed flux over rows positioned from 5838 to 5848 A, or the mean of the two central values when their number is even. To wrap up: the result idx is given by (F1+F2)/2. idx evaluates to 8.58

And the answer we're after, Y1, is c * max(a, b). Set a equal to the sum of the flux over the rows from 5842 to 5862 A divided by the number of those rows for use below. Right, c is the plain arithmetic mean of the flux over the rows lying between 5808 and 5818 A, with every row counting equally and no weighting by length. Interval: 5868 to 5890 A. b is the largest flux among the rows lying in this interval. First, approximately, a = 8.47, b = 8.823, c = 8.76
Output 77.3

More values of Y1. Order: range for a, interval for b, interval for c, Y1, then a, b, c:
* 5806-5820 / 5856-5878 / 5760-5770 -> 78.3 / 8.75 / 8.823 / 8.87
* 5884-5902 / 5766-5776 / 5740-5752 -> 75.9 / 7.62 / 8.888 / 8.53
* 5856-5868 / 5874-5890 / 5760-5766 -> 76.8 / 8.57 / 8.671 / 8.86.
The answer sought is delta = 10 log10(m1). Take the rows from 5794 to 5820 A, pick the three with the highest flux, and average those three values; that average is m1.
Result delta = 9.45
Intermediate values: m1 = 8.80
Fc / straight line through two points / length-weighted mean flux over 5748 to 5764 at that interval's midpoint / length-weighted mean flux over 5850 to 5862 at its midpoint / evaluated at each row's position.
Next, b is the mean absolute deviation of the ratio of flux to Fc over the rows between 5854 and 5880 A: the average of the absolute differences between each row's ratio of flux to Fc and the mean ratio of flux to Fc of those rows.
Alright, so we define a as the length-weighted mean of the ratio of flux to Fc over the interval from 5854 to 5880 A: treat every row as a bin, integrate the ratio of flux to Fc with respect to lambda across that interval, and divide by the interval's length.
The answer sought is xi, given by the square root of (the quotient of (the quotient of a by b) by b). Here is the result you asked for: 63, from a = 1.02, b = 0.016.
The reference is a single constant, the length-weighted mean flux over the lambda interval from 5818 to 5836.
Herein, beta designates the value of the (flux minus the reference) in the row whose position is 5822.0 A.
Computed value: 0.2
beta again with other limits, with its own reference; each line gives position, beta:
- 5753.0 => -0.1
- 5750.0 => -0.1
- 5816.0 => 0.1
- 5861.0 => -0.2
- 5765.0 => 0.2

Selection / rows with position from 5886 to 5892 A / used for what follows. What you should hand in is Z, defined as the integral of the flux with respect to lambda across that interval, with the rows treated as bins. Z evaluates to 44.8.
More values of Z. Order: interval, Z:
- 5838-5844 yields 51.1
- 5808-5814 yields 52.4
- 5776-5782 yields 52.3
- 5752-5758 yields 51.8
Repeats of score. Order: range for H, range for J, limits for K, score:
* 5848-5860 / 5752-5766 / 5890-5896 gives 9.8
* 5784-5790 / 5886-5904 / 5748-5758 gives 7.6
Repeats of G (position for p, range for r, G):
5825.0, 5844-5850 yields -4.43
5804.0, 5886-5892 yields -4.41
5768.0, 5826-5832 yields -4.50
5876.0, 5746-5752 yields -4.39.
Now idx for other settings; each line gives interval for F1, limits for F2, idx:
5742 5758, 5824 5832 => 8.58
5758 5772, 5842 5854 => 8.66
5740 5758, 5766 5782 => 8.70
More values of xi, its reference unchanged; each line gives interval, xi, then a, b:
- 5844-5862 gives 179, 1.00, 0.006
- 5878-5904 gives 30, 0.92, 0.032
